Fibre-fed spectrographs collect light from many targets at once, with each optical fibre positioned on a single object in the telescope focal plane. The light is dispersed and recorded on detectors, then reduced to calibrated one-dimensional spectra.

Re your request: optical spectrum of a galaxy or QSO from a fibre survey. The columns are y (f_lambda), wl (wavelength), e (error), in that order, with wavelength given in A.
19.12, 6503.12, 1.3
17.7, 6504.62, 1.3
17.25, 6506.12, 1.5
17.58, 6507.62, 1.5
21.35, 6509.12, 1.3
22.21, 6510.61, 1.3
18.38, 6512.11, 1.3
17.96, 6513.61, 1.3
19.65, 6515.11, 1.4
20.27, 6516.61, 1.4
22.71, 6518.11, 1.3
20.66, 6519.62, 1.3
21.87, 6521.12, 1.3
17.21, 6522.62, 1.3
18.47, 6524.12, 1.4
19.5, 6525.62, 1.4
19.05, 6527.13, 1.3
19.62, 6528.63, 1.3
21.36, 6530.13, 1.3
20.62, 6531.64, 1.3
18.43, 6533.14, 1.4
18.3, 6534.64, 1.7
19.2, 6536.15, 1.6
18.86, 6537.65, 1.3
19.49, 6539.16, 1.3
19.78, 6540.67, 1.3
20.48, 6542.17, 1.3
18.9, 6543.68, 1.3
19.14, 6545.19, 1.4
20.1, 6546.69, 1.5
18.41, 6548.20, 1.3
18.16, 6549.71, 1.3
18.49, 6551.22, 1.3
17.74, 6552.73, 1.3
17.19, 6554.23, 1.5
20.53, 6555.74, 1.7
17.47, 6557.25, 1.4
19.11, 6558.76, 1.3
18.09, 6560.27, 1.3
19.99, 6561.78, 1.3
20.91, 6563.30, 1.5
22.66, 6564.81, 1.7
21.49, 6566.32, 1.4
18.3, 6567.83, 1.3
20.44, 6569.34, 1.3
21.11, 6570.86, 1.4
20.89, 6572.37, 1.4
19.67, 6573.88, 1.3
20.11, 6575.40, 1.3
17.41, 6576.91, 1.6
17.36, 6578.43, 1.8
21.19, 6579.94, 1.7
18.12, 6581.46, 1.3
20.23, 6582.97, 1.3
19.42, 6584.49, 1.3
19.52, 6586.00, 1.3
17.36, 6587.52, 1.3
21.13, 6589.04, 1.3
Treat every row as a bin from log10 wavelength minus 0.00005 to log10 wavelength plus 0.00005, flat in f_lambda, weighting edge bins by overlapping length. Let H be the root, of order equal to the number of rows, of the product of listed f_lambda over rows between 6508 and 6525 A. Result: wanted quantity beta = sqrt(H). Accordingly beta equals 4.47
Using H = 20.0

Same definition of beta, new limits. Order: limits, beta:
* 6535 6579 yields 4.39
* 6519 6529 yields 4.41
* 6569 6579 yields 4.42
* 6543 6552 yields 4.34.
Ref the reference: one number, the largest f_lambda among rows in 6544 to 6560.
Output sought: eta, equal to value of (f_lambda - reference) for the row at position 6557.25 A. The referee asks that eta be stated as -3.1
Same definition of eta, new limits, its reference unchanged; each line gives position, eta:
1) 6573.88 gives -0.9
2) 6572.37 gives 0.4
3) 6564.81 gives 2.1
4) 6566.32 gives 1.0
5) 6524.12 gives -2.1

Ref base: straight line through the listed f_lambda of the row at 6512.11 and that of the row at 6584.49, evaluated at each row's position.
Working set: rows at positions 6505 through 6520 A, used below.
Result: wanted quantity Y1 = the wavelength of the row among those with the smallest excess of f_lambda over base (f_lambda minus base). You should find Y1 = 6506.12 A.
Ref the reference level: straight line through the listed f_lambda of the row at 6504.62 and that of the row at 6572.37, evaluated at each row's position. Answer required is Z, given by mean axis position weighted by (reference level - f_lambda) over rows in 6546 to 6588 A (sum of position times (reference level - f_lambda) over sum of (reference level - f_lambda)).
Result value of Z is 6571.1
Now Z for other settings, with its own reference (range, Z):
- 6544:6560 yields 6553.3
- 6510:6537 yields 6518.7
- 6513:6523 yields 6518.2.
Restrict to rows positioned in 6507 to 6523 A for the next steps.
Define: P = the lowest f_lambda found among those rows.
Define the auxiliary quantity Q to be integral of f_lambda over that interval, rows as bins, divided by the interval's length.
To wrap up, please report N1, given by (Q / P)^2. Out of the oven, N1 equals 1.36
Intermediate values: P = 17.21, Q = 20.1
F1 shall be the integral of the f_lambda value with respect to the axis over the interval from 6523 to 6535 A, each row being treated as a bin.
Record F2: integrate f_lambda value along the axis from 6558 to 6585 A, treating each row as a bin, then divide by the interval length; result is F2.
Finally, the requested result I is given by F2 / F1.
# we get 0.085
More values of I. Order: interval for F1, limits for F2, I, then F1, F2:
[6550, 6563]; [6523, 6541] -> 0.080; 242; 19.3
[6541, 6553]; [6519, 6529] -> 0.085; 228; 19.5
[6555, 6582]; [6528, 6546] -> 0.037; 532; 19.5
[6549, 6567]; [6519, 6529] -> 0.056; 348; 19.5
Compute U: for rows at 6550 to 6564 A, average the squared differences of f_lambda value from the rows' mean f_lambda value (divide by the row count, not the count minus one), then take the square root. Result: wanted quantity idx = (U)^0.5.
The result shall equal 1.14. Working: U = 1.3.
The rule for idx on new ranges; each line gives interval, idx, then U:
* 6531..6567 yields 1.15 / 1.3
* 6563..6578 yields 1.21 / 1.5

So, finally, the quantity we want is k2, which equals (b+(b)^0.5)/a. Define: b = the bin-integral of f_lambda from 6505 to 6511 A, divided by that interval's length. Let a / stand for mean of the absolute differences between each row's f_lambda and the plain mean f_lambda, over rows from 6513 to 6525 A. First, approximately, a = 1.53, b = 19.3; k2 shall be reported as 15.5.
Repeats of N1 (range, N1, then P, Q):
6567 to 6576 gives 1.21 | 18.3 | 20.1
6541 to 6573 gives 1.29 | 17.19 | 19.5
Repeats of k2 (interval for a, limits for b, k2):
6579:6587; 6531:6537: 29.0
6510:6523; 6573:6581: 14.7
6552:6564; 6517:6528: 19.4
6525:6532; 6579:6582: 31.3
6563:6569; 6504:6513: 18.5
